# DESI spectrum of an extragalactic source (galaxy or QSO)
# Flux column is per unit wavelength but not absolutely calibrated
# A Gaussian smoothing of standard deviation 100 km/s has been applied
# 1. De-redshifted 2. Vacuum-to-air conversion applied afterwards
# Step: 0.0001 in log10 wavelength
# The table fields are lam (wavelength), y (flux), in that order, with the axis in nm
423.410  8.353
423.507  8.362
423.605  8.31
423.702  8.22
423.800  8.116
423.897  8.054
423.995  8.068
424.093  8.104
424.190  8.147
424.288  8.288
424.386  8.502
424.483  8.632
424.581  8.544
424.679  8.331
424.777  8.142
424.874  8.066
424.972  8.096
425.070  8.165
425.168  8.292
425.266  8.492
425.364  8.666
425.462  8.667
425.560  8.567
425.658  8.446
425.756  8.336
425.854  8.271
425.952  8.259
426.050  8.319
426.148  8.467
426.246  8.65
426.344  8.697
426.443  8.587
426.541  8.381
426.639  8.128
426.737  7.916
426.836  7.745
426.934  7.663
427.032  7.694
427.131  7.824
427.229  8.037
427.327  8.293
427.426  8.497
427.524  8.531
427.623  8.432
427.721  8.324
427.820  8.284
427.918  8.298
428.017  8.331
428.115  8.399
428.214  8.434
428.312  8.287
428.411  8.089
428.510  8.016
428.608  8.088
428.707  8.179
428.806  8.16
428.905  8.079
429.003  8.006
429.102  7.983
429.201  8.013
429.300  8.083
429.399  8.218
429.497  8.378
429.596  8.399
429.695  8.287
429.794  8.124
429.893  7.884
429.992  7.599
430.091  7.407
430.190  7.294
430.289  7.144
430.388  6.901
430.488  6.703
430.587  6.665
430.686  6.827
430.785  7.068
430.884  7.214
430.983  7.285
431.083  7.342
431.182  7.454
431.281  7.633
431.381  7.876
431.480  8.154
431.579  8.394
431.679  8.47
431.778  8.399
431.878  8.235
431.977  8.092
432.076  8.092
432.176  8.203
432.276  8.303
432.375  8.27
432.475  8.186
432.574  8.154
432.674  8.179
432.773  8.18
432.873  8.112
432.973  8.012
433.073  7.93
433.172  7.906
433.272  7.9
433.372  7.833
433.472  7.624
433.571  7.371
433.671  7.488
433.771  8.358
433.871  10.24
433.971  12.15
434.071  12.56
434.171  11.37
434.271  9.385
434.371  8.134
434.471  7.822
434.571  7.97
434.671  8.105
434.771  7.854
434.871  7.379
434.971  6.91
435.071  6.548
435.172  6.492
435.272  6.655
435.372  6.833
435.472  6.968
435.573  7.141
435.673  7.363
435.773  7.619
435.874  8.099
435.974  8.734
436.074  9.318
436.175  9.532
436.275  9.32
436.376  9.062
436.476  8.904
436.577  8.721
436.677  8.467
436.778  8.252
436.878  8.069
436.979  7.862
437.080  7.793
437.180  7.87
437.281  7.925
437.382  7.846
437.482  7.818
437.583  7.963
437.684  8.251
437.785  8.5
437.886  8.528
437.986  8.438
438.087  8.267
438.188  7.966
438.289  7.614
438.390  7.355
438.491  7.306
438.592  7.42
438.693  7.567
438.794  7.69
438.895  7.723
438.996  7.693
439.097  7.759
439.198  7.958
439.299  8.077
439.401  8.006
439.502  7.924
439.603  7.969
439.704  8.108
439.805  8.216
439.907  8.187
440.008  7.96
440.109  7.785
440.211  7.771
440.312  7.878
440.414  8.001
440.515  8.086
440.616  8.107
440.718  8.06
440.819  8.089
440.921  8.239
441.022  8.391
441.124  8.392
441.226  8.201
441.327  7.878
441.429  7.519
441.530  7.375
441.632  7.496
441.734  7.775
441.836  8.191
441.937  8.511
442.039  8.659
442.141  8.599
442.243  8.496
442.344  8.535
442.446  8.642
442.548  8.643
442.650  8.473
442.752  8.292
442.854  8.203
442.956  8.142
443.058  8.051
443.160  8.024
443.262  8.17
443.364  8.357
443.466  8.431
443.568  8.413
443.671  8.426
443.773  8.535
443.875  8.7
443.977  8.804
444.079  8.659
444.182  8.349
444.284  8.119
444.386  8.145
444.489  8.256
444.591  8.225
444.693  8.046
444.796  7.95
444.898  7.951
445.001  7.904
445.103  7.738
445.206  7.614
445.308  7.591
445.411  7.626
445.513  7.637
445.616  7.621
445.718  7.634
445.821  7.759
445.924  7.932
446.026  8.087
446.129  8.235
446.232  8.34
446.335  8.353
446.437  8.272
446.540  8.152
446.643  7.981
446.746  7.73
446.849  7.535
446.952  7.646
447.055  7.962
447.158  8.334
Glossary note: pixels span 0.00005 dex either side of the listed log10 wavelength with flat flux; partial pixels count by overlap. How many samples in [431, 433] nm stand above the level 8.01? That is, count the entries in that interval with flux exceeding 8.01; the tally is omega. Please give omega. 16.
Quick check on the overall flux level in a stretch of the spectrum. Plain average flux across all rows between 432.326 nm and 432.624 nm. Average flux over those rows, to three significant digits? 8.20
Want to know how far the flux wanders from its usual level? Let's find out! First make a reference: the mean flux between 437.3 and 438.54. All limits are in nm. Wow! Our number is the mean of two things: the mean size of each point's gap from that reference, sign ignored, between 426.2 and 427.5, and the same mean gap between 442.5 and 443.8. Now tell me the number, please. 0.34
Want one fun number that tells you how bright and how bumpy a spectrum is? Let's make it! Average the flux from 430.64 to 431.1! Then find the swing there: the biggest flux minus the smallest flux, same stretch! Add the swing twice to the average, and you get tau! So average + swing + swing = 8.2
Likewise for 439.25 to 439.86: 8.6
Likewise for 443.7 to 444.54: 9.8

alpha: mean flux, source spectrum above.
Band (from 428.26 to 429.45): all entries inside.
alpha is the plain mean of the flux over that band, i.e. 8.1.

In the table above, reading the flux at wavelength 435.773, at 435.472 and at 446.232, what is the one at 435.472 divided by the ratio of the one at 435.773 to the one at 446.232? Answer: 7.6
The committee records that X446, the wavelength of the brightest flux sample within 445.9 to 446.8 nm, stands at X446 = 446.335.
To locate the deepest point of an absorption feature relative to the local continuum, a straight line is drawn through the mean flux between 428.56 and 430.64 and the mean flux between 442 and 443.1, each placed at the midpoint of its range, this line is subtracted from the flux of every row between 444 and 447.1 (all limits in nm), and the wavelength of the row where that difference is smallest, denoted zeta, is 446.849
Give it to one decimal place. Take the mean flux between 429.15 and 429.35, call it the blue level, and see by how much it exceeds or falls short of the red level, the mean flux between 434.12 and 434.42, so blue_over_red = -1.6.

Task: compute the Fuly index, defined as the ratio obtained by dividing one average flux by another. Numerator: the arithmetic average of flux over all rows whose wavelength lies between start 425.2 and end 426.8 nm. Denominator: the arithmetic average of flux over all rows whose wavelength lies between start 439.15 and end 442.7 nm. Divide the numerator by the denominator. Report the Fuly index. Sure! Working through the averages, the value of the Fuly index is 1.04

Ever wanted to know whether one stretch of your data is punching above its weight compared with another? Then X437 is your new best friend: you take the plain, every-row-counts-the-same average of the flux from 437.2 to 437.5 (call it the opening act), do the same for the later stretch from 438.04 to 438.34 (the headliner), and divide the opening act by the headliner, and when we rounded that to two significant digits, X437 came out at 0.99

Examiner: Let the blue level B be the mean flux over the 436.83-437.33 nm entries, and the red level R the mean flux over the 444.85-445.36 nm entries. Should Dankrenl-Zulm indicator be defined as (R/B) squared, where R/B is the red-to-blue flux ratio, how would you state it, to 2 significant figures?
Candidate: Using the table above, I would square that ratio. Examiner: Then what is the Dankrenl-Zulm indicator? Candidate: 0.96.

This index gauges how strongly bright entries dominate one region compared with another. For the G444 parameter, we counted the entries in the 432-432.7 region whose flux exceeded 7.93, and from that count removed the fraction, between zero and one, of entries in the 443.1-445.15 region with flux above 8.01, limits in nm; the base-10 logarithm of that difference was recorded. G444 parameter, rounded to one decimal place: 0.8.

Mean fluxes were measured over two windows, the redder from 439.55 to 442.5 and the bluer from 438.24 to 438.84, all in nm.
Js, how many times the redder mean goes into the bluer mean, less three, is -2.08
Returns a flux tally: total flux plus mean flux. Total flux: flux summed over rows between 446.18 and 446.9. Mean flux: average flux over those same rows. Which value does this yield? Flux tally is 64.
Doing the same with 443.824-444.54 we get 67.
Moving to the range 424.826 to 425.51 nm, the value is 67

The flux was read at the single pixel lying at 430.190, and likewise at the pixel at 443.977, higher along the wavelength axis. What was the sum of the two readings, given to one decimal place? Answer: 16.1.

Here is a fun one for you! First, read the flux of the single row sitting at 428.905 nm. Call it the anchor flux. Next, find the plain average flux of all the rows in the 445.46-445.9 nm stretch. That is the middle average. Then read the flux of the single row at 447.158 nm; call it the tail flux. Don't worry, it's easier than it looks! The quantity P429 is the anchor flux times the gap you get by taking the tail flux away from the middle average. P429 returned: -5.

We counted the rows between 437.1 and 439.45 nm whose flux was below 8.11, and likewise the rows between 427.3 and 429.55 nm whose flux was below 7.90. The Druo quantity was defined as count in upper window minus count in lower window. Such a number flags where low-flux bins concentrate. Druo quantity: 18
